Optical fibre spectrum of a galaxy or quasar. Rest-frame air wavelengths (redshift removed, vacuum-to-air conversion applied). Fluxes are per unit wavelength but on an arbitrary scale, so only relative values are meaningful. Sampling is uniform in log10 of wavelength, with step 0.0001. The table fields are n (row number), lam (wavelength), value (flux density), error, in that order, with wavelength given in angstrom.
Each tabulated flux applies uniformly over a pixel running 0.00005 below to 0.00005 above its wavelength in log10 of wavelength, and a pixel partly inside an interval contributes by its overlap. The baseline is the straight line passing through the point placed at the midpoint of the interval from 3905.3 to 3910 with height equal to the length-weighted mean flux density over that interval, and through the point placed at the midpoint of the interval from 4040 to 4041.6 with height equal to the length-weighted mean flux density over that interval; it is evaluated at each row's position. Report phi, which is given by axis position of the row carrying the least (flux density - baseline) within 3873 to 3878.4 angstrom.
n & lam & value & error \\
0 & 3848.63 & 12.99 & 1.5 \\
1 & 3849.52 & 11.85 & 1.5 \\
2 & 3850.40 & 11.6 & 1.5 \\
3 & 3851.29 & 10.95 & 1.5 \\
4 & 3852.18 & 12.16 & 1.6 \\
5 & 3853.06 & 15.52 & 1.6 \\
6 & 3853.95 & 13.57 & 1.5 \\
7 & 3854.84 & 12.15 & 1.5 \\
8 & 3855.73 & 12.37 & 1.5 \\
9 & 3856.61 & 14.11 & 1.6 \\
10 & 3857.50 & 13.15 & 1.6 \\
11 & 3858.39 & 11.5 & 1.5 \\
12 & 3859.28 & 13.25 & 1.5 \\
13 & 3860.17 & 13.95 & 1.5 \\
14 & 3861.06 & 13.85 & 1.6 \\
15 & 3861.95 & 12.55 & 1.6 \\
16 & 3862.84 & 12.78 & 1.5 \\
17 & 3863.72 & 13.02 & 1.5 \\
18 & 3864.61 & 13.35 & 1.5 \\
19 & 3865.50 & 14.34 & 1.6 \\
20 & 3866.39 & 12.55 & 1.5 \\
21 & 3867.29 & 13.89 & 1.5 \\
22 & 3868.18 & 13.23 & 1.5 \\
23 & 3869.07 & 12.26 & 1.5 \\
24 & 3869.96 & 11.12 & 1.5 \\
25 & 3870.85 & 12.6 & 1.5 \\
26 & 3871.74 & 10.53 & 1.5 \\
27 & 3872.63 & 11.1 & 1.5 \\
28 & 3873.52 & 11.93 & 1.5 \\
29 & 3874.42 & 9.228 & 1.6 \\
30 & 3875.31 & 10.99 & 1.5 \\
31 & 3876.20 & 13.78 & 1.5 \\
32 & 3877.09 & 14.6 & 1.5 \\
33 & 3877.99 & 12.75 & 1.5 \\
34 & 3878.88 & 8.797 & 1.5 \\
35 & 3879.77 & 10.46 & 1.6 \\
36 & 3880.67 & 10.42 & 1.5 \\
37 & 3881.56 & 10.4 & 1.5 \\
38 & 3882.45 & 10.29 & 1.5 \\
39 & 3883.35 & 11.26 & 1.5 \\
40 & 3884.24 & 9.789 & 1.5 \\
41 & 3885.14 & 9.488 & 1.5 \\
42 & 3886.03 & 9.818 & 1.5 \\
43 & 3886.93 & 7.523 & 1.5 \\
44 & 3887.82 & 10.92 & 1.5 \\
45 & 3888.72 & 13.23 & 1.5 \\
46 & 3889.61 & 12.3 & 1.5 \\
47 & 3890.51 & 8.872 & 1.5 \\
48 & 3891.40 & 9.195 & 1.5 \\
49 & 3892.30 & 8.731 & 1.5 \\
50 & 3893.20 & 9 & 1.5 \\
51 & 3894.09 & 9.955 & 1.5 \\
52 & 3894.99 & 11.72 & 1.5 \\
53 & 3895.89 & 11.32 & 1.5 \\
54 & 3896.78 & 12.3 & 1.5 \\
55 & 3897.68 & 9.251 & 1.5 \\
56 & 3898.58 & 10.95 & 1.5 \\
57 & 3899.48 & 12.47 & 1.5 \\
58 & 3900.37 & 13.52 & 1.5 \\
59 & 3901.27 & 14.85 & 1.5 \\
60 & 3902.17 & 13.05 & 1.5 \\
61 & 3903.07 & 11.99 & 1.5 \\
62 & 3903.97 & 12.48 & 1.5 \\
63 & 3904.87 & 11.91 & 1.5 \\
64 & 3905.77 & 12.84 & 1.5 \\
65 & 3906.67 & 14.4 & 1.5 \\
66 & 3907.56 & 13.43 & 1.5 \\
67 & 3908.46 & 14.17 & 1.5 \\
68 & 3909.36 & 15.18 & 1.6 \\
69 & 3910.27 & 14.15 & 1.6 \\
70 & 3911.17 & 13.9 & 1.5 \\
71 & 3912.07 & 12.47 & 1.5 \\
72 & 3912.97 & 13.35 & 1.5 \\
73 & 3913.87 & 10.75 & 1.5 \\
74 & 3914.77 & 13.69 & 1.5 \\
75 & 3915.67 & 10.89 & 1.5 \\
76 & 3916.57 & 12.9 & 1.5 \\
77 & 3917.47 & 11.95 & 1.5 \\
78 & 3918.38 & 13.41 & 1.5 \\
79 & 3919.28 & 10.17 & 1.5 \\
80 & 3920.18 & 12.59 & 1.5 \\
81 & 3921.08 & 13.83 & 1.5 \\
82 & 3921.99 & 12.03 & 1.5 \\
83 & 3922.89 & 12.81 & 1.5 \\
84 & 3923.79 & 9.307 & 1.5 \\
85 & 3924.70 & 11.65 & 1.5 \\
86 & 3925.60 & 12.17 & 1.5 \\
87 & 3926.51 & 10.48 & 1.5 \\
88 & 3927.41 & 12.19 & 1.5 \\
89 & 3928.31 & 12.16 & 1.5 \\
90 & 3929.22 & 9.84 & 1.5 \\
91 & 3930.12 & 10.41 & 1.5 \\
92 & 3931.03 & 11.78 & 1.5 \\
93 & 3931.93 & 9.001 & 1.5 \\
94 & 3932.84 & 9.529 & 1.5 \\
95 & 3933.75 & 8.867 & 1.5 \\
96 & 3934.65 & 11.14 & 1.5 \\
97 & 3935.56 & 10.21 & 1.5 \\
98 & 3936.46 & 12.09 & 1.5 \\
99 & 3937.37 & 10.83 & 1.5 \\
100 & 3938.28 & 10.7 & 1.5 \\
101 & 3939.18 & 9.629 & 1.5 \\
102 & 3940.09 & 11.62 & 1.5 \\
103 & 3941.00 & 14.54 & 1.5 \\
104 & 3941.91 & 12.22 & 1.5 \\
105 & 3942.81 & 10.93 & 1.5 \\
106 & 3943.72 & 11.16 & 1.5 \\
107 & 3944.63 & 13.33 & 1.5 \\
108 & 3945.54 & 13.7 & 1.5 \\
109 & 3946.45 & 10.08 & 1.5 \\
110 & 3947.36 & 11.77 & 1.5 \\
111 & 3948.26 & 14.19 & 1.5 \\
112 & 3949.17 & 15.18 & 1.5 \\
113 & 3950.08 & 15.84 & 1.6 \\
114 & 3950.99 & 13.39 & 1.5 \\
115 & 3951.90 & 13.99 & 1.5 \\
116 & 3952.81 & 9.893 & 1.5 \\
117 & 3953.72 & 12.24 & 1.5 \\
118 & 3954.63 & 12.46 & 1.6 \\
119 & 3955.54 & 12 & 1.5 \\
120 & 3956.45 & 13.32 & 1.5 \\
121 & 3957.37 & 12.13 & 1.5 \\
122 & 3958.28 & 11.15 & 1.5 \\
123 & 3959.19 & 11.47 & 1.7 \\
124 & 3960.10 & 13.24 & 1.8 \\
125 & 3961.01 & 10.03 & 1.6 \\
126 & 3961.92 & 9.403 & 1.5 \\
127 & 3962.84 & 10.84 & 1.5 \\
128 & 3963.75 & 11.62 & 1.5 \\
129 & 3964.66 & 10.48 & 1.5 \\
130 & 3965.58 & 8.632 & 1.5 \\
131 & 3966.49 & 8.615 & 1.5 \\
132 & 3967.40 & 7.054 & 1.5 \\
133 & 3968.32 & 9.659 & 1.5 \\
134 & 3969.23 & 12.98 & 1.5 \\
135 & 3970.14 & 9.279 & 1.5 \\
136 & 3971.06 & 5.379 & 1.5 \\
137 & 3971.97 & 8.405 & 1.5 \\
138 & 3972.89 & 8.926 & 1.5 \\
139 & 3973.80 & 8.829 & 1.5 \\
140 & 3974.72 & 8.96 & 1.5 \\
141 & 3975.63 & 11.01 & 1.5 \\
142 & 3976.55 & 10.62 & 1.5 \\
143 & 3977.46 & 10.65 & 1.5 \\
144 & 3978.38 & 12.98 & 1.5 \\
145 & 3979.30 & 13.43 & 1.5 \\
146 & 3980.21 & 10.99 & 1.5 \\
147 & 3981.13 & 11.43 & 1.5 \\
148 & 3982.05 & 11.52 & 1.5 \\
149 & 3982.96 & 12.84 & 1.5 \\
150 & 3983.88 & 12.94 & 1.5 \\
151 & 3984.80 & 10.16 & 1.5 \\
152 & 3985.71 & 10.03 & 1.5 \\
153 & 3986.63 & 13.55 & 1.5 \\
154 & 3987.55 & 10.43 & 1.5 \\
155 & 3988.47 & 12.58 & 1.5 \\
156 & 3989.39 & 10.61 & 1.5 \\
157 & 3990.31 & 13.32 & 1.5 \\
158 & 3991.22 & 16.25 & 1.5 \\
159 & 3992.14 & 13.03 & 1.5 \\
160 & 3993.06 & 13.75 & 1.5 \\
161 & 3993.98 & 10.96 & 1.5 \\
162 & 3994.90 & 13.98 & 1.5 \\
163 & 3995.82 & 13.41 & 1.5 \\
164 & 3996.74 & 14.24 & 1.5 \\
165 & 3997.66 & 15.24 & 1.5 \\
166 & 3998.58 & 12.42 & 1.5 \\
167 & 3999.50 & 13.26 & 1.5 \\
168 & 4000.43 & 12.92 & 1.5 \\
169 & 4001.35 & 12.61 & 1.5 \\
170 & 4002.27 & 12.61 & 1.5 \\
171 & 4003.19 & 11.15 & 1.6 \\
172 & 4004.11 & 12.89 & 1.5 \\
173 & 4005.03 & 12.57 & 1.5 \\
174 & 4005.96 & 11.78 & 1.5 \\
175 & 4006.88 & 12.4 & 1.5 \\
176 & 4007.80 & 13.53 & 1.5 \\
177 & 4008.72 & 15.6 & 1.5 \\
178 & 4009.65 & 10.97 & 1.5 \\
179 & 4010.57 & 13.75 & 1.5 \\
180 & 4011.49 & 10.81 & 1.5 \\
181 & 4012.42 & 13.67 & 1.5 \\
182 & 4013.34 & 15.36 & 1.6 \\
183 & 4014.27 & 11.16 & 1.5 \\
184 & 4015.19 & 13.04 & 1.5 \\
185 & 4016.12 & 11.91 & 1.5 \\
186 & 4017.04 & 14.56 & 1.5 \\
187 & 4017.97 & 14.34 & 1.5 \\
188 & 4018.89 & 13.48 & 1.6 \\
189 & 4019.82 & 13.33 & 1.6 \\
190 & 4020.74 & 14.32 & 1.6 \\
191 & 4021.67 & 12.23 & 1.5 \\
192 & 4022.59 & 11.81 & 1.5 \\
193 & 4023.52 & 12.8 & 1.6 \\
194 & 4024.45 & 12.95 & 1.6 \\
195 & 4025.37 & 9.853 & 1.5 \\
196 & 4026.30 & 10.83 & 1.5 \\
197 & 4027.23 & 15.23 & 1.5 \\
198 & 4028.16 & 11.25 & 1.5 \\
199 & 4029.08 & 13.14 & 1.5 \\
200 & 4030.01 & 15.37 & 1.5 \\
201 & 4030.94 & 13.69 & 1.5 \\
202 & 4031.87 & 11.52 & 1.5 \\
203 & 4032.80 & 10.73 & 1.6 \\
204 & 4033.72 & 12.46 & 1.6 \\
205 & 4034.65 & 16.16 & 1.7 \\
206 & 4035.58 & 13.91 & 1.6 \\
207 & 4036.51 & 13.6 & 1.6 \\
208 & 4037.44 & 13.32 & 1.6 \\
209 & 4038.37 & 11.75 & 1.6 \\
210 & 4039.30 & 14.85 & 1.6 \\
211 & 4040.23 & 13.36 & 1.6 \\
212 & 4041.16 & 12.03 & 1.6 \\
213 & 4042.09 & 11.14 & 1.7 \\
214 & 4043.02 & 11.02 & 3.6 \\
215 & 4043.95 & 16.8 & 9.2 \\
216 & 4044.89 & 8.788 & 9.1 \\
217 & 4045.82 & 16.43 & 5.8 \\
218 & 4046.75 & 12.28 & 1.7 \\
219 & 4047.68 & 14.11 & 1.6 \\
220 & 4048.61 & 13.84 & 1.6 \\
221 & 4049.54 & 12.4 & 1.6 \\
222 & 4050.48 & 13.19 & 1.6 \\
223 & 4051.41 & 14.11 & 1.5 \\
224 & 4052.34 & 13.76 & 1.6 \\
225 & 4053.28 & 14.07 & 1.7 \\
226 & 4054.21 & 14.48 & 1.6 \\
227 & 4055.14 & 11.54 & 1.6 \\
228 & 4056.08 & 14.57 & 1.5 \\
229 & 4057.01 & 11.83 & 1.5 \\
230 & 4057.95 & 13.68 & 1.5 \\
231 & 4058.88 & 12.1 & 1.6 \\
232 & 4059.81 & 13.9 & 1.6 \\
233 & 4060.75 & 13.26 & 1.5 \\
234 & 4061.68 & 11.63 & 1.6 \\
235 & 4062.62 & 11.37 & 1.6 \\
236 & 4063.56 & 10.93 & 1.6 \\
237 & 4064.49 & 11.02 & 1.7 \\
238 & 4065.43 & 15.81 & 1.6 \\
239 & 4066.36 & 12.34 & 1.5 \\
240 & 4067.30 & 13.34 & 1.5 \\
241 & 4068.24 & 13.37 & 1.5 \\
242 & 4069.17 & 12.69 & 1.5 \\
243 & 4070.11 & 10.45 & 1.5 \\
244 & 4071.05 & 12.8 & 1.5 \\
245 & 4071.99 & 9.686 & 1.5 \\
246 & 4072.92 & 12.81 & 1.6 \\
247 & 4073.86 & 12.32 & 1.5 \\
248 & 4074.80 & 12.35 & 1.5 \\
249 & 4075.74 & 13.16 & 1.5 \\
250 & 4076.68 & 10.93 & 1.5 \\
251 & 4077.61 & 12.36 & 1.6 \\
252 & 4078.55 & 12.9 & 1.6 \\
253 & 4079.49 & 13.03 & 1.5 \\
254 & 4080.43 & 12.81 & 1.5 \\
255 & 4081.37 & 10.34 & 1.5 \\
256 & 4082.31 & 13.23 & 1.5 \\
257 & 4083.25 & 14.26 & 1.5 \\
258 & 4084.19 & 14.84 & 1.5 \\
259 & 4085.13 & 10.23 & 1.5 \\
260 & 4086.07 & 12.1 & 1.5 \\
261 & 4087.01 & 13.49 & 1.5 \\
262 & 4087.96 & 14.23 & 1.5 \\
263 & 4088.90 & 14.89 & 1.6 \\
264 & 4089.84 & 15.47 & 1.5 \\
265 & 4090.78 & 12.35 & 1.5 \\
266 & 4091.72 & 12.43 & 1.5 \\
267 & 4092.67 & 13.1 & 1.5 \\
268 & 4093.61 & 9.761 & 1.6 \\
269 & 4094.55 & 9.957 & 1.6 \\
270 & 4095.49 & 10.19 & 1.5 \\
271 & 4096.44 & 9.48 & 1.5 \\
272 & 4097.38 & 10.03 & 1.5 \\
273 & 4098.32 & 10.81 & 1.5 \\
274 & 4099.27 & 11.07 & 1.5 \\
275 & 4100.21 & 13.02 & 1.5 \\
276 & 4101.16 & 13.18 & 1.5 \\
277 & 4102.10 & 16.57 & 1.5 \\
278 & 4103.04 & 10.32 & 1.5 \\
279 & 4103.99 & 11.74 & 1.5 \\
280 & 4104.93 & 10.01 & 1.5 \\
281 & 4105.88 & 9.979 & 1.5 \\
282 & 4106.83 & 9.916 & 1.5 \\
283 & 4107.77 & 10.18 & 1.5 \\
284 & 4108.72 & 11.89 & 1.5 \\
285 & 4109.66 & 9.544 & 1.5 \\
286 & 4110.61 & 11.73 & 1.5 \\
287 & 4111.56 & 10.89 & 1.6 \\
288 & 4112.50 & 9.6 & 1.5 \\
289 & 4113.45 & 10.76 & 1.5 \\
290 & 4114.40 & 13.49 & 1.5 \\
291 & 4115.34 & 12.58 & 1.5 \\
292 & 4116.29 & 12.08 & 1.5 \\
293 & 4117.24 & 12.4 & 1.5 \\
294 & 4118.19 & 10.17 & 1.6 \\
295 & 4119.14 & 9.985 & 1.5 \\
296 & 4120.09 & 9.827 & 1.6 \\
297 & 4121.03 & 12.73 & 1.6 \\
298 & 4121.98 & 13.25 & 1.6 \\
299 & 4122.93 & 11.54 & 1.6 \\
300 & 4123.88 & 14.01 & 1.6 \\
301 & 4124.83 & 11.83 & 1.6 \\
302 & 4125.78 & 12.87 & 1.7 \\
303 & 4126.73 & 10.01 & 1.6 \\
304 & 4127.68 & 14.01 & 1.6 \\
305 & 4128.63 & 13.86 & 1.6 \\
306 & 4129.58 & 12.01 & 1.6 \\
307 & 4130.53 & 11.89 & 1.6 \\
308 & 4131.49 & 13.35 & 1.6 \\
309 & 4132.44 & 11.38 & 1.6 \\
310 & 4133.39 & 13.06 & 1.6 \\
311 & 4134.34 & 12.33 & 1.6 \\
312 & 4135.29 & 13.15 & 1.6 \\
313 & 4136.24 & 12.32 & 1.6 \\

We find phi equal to 3874.42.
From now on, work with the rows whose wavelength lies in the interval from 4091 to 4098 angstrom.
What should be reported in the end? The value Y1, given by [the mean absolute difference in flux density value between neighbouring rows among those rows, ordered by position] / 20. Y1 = 0.05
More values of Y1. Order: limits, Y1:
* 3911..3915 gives 0.10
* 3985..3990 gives 0.13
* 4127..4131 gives 0.04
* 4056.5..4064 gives 0.06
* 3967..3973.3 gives 0.14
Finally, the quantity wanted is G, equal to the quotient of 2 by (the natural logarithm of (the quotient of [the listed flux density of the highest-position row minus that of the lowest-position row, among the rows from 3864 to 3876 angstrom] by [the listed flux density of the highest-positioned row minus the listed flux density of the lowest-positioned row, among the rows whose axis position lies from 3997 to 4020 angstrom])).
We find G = 9.5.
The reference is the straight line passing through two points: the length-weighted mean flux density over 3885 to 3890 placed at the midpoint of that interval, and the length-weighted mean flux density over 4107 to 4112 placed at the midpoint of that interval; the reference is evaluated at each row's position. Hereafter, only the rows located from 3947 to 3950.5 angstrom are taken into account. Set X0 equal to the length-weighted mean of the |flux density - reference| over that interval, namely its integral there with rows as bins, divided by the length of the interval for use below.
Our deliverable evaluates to 3.65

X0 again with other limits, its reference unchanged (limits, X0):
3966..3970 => 2.18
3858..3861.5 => 2.58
